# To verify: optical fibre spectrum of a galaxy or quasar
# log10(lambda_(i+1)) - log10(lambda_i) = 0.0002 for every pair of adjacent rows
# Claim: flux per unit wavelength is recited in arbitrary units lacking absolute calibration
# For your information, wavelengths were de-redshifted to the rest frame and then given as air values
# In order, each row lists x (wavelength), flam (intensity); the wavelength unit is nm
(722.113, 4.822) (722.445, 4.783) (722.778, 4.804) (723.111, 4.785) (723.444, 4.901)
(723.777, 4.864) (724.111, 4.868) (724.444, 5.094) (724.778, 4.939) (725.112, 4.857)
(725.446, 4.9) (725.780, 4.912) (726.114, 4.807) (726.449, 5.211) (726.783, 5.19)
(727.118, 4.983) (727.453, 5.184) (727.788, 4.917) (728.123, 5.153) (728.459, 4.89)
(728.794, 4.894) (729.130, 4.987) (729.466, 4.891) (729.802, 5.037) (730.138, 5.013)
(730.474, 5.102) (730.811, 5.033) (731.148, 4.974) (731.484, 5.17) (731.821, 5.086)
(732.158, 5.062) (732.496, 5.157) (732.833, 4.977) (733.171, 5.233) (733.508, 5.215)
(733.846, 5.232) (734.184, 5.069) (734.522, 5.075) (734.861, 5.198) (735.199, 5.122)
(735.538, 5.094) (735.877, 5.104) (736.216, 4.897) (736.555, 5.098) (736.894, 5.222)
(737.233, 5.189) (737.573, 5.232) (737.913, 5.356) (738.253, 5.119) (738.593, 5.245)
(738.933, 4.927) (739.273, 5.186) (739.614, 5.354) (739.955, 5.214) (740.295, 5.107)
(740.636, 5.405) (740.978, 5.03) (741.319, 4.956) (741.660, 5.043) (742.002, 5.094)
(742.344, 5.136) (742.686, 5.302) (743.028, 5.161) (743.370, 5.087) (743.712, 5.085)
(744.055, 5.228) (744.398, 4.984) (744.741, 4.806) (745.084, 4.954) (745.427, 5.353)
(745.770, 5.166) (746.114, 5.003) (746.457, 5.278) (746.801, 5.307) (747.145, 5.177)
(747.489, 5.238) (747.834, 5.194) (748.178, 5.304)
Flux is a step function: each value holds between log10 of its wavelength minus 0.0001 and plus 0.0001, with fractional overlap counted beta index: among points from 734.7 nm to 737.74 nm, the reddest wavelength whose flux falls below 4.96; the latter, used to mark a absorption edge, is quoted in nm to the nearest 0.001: 736.216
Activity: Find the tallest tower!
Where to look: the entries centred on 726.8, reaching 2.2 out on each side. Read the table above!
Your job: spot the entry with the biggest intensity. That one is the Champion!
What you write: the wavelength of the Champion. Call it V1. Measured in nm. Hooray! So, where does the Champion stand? 726.449 nm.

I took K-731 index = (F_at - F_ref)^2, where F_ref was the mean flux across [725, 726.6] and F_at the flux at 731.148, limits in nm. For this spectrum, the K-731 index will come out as 0.00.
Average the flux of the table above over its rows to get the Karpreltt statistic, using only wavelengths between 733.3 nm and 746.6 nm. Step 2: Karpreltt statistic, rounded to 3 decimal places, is 5.137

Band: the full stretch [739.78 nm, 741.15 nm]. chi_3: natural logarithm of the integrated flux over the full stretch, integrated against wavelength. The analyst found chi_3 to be 1.96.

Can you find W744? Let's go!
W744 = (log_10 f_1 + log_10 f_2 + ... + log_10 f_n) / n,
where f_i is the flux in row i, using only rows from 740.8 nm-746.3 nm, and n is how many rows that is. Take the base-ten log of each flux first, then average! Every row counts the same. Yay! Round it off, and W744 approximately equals 0.706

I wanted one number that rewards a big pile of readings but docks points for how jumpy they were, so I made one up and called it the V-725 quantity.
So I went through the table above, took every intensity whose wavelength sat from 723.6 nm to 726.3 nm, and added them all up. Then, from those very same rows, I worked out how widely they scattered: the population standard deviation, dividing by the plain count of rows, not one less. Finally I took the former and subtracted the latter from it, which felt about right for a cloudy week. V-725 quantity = 39.2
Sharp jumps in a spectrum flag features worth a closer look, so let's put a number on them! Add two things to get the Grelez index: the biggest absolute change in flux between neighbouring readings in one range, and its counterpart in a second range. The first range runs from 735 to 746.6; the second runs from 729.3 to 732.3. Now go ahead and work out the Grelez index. 0.595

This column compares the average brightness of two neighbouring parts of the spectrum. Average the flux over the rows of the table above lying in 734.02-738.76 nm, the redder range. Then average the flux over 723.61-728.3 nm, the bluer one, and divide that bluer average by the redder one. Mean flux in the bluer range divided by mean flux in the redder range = 0.970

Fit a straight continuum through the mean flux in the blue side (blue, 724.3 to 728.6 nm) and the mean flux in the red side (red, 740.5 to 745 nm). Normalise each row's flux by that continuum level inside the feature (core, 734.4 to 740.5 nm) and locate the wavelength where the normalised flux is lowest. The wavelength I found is 736.216 nm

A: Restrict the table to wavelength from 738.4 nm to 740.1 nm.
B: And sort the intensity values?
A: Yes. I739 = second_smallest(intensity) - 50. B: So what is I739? -44.8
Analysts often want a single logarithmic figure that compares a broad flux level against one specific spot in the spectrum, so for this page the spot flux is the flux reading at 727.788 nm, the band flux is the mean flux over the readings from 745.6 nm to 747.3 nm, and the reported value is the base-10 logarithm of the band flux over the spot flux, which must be 0.023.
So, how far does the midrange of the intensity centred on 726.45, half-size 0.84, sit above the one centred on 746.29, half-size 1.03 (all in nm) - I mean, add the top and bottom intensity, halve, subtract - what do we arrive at -0.17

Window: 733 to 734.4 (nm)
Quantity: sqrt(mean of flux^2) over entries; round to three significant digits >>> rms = 5.19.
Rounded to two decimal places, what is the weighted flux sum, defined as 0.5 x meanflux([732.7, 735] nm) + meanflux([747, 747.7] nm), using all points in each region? 7.78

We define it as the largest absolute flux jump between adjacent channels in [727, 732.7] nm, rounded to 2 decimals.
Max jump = 0.27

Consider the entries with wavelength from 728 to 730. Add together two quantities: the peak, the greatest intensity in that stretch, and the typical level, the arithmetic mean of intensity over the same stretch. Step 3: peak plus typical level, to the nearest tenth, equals 10.1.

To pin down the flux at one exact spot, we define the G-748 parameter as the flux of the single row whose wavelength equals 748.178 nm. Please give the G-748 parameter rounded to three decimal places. 5.304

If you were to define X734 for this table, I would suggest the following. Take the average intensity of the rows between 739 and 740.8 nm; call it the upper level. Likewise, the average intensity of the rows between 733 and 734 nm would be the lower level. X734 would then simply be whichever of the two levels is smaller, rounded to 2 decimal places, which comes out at 5.23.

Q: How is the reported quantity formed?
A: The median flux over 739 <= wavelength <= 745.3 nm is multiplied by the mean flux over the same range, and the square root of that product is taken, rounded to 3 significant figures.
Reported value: 5.11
